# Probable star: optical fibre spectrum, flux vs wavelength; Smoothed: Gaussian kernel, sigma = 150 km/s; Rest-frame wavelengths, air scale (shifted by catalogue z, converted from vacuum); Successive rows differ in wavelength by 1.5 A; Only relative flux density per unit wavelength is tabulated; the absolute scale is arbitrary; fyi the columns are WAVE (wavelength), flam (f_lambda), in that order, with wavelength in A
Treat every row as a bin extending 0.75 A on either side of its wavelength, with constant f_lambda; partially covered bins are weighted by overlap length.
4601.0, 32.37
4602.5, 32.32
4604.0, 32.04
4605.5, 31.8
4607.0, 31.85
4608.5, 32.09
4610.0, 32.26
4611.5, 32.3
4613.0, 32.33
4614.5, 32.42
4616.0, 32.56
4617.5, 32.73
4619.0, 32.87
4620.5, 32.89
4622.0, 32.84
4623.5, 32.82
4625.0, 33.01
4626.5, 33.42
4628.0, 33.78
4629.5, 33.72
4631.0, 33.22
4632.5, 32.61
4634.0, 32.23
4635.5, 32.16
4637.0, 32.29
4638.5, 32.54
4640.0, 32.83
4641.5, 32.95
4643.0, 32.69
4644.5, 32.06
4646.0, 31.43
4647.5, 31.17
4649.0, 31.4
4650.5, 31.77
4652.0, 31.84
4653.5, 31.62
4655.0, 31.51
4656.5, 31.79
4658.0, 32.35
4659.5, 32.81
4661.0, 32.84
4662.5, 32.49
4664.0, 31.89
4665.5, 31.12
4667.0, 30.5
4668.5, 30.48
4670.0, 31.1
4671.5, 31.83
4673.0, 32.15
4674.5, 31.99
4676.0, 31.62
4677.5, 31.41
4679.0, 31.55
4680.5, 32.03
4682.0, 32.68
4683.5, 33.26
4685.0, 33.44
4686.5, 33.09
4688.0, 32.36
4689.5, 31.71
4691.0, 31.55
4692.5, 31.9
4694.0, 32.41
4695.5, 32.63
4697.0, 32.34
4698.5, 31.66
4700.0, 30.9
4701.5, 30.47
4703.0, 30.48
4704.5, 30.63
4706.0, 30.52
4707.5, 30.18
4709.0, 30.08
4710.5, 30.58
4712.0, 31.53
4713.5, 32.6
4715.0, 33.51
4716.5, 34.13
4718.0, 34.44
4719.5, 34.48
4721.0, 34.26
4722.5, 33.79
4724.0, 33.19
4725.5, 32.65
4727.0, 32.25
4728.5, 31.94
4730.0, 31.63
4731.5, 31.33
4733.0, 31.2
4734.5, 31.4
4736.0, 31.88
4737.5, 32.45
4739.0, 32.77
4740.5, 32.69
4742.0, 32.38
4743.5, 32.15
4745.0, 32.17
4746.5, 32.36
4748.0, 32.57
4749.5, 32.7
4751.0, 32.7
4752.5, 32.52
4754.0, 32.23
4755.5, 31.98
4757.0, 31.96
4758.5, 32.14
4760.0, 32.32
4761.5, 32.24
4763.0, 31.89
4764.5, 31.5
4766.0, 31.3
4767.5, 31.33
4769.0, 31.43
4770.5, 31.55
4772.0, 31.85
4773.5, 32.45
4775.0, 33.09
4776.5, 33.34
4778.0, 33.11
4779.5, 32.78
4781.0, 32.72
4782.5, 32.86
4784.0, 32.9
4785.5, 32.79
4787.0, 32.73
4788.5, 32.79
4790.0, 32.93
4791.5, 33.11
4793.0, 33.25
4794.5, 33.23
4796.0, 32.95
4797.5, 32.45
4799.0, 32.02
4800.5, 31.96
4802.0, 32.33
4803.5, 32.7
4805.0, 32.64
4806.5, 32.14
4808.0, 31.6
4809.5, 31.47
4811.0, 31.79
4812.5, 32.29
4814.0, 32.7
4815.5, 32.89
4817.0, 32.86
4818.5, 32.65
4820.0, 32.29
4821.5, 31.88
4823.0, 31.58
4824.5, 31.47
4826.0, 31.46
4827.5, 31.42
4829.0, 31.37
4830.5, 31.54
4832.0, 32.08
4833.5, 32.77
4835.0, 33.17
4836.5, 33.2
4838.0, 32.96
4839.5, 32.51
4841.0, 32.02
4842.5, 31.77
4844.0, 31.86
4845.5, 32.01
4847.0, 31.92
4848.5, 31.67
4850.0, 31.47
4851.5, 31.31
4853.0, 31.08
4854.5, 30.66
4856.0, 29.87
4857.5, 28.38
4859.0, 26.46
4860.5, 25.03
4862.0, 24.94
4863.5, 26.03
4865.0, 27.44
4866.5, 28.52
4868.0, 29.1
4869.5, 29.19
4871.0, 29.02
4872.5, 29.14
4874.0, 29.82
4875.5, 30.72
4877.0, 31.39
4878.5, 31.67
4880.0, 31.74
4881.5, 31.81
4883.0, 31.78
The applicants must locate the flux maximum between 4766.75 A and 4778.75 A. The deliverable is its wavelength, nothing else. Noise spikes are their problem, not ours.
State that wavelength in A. 4776.5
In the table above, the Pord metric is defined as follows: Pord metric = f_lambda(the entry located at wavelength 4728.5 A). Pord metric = 31.94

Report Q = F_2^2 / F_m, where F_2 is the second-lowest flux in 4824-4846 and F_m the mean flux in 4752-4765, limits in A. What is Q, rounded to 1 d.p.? 30.8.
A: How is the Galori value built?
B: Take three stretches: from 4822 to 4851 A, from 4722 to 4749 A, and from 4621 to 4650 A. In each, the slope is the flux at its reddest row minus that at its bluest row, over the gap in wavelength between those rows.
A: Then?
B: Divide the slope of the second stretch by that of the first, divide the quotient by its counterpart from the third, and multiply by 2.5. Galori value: -550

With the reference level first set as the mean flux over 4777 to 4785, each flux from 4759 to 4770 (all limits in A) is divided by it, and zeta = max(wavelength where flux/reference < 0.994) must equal 4769.0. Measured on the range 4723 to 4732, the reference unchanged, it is 4731.5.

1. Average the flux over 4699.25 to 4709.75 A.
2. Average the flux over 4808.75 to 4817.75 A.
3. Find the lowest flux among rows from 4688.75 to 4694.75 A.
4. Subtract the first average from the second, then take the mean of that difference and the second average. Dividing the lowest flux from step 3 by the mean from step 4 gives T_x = 1.84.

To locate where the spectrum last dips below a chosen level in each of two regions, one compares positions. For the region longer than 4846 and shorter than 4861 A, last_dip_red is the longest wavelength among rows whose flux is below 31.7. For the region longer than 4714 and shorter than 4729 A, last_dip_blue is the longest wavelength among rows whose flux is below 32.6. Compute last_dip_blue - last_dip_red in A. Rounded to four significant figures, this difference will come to -132.0 A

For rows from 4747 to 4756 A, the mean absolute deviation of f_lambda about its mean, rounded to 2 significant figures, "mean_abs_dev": 0.23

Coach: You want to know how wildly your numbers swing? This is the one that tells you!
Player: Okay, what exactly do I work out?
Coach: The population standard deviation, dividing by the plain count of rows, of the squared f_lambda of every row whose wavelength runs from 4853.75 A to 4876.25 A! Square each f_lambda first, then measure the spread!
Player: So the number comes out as 102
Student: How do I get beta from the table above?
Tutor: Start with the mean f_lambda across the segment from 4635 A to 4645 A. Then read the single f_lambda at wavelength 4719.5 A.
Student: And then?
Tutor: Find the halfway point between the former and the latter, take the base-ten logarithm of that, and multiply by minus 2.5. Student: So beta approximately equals -3.81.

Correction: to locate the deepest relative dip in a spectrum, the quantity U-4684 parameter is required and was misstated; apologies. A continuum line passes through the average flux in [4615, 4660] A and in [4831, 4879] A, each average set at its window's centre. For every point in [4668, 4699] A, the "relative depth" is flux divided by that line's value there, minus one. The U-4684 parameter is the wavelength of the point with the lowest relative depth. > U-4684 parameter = 4668.5 A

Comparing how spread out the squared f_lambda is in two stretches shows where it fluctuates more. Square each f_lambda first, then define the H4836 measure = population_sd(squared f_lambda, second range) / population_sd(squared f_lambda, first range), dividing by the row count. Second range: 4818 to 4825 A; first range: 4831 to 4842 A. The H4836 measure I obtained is 1.0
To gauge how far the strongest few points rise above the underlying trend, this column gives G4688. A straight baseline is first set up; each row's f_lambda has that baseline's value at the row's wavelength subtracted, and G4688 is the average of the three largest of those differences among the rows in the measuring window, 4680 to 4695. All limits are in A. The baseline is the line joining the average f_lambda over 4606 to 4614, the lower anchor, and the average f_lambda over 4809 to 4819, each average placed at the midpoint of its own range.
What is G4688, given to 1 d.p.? 1.0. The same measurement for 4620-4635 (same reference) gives 1.5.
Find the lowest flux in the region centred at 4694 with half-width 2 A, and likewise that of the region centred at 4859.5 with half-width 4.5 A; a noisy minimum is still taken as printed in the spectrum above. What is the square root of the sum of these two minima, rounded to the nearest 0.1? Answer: 7.5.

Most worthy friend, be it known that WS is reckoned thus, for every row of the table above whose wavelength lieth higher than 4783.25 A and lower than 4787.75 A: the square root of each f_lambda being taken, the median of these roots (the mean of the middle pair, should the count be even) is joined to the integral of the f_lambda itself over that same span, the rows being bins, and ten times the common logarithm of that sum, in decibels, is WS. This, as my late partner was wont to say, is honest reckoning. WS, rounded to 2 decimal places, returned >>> 21.86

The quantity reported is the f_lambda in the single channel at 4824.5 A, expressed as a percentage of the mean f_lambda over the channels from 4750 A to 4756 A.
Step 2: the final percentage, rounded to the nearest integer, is 97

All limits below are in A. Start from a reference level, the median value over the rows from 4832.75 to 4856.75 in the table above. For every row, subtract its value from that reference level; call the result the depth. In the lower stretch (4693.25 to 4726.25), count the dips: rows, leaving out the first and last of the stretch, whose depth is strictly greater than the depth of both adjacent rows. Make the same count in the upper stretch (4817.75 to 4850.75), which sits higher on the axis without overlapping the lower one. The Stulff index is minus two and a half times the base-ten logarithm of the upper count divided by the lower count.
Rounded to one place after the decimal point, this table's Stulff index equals 0.0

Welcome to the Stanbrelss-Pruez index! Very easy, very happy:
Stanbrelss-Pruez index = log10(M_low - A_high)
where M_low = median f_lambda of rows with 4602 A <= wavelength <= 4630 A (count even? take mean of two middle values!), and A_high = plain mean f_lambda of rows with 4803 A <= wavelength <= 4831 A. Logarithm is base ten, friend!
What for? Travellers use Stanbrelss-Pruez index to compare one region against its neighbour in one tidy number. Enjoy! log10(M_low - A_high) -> -0.28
